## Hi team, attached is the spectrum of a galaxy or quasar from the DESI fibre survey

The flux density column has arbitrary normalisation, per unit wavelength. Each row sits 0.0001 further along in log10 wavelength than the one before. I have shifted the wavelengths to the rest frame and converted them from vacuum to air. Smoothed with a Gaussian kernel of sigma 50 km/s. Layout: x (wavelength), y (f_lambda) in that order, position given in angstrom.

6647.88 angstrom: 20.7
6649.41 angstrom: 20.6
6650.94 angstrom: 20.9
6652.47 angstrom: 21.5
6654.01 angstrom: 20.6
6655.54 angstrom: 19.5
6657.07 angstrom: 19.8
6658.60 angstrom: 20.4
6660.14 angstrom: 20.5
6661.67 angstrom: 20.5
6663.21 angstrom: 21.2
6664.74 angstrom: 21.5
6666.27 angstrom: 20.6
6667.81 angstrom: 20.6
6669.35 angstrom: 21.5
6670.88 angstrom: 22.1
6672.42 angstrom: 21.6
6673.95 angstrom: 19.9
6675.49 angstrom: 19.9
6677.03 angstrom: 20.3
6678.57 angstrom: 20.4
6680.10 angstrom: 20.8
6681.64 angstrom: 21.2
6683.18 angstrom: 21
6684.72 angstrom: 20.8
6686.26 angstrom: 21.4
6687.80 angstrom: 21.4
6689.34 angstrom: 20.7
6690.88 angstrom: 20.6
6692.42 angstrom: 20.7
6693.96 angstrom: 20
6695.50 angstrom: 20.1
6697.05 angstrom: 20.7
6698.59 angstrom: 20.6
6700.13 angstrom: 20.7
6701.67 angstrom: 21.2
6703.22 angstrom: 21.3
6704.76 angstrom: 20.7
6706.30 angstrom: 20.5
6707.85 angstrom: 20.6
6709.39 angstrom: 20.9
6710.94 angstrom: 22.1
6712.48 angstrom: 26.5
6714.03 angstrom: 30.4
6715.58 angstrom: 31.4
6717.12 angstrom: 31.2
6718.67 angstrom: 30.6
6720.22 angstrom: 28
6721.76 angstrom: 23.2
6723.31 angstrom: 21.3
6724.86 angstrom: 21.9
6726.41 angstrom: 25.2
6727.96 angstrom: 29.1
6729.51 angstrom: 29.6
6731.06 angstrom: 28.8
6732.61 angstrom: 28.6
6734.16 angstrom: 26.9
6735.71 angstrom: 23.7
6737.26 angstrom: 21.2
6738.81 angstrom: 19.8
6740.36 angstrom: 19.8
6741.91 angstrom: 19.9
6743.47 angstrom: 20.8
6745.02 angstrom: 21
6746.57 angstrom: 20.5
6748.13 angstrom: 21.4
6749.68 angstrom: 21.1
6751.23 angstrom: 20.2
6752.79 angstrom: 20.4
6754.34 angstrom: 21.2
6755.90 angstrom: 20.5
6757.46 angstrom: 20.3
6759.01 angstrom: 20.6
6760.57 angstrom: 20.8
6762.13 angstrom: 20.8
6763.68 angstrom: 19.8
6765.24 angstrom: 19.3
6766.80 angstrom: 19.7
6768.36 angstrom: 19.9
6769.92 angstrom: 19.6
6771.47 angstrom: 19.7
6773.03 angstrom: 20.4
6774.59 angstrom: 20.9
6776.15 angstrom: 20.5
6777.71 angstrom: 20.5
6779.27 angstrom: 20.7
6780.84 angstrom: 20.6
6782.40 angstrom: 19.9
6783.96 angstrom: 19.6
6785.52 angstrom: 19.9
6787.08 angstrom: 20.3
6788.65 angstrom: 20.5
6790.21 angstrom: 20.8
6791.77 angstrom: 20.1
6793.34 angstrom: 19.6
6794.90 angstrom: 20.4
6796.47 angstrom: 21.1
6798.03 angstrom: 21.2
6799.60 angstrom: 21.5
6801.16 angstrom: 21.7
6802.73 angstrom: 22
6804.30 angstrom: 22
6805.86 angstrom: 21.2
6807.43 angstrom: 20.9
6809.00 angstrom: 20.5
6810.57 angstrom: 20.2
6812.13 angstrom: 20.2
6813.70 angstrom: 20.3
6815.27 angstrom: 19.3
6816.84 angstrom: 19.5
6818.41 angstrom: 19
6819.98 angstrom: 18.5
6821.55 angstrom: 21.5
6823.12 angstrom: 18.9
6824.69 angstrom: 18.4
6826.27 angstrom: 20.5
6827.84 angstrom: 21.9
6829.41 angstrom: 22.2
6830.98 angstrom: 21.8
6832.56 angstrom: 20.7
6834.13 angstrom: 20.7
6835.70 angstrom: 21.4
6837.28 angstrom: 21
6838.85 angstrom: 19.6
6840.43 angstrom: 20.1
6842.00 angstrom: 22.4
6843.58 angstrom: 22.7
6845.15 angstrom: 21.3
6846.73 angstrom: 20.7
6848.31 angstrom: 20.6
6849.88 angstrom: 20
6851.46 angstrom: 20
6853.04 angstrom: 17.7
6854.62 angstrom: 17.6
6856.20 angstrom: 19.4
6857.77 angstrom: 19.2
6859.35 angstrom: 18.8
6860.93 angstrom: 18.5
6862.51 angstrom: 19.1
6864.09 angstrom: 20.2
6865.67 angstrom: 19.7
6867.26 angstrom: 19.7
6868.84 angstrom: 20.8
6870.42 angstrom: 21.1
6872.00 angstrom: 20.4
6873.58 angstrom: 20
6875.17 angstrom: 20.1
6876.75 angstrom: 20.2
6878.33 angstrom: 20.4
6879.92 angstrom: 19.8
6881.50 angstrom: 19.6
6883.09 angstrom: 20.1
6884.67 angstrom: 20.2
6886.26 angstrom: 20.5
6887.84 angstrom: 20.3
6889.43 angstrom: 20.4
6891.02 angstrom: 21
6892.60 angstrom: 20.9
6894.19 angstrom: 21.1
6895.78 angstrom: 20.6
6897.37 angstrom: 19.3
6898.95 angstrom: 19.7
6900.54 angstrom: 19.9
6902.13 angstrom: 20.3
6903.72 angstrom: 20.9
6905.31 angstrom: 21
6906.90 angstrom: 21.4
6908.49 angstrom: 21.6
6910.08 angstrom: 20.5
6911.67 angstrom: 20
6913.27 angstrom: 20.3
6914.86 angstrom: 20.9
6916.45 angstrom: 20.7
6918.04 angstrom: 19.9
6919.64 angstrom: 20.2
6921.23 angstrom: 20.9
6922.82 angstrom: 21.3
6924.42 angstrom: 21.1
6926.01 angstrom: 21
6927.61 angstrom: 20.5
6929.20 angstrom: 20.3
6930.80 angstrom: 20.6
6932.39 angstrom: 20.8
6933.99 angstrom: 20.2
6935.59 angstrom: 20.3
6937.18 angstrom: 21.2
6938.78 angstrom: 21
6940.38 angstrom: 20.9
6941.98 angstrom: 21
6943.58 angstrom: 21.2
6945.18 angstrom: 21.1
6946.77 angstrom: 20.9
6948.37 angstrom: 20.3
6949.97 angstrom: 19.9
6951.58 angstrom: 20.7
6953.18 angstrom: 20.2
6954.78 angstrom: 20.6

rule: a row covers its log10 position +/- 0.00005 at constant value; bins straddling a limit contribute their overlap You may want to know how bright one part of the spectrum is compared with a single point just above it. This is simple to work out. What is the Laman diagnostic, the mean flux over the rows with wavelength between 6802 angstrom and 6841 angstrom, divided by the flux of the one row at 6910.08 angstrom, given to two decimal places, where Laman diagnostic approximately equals 1.00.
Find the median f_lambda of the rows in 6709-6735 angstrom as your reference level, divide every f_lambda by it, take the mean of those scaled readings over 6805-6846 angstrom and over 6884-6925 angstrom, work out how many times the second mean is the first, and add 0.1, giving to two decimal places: 1.10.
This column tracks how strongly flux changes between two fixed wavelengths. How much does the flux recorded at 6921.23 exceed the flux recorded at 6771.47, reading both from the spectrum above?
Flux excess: 1.20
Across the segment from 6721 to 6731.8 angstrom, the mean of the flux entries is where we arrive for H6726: 25.6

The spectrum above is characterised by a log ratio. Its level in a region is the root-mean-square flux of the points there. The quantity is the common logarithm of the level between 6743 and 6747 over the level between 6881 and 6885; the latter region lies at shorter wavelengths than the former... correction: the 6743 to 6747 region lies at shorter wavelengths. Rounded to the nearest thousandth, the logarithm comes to 0.017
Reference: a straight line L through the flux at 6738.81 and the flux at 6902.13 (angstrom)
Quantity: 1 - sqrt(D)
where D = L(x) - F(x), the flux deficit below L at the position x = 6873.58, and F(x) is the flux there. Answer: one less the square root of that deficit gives 0.54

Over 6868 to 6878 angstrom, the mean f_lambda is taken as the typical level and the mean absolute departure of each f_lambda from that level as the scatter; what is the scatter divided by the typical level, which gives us 0.017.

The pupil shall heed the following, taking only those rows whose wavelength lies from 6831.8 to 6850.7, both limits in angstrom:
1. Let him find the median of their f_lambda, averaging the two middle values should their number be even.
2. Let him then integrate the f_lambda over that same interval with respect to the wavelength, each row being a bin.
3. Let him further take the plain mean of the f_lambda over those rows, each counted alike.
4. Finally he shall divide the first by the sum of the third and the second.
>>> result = 0.050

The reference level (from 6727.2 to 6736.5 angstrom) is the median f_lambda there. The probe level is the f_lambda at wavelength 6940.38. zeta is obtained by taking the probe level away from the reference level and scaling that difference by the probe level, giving 0.37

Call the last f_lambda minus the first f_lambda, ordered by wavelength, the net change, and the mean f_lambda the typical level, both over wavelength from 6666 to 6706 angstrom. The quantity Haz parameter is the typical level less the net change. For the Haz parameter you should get 20.7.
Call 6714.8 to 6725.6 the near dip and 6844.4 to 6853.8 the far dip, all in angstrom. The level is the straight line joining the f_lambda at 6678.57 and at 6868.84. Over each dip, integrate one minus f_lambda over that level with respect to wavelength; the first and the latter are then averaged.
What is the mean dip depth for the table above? -1.51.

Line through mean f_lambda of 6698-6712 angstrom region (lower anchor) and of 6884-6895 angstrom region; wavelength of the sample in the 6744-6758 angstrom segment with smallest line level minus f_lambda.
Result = 6748.13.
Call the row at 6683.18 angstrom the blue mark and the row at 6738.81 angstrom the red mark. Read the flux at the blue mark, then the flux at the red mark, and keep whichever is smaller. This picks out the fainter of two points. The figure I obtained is 19.8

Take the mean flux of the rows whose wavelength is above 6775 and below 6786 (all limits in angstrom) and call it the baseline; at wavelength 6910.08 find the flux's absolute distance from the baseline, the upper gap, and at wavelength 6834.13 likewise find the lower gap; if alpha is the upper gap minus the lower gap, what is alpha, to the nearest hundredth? -0.20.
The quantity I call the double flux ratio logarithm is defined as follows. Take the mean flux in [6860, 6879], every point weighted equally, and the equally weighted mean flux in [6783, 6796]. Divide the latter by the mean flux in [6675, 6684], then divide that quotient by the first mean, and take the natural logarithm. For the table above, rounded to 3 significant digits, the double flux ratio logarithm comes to -3.02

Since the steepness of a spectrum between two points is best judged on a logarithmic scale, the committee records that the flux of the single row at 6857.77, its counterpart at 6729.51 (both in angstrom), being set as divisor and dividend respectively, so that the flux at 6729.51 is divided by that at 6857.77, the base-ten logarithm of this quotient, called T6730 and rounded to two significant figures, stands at 0.19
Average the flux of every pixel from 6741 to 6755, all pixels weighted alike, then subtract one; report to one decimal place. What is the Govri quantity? 19.7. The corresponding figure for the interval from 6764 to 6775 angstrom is 18.9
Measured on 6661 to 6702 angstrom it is 19.8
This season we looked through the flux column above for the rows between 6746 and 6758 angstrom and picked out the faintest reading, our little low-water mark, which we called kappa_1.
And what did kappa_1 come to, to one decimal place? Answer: 20.2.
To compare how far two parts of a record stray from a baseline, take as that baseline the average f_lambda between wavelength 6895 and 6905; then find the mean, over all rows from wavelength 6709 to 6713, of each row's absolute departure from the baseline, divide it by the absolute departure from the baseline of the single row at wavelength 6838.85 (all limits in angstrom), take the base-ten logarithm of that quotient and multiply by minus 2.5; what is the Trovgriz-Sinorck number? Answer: -2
